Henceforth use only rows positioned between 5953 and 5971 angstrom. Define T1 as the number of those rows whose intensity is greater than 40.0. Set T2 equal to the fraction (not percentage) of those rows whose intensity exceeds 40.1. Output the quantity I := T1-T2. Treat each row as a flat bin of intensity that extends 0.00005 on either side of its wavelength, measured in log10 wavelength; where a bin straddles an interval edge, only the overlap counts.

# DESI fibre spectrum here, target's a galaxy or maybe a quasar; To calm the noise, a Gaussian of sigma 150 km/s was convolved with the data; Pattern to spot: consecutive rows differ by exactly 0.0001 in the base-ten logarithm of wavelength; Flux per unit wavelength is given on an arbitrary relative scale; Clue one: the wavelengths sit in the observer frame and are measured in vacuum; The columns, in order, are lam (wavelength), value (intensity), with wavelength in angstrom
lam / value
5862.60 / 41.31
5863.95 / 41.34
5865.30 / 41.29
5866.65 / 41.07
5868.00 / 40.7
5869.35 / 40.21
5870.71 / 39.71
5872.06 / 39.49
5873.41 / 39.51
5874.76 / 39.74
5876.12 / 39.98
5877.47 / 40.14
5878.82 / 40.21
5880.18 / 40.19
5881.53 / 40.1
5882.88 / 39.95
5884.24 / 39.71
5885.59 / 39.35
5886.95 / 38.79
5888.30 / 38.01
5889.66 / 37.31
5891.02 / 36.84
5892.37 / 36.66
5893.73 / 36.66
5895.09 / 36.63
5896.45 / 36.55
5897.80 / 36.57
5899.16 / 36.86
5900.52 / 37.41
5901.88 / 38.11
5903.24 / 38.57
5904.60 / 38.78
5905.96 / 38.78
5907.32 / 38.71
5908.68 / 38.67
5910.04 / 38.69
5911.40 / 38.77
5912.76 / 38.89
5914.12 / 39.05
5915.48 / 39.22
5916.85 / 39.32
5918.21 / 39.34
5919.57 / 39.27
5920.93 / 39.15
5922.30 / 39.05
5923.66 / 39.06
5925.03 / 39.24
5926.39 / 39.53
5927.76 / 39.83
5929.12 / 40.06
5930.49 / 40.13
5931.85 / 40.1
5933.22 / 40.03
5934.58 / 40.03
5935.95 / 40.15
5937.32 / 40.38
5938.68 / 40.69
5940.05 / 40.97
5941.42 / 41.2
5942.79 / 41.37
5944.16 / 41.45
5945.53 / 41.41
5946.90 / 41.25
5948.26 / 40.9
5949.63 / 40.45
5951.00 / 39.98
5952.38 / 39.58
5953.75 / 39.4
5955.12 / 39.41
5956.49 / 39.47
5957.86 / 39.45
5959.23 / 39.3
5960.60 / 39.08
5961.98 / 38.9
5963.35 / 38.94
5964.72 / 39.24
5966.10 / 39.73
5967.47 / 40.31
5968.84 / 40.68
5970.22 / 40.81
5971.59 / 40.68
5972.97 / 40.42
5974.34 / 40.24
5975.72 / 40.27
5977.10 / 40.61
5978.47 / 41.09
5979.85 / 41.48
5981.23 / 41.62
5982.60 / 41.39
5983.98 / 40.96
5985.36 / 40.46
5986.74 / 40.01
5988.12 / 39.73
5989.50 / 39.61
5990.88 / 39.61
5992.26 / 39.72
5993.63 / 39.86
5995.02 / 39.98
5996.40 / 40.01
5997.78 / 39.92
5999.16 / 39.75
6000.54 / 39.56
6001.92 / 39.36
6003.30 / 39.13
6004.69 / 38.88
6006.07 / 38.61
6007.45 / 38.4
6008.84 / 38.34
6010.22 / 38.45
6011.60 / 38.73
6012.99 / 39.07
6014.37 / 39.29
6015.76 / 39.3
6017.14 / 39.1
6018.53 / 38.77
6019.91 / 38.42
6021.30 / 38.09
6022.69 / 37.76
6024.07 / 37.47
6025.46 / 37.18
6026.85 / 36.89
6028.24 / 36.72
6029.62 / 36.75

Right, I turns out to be 3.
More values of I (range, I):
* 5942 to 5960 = 6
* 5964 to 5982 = 10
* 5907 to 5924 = 0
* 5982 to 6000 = 5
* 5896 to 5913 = 0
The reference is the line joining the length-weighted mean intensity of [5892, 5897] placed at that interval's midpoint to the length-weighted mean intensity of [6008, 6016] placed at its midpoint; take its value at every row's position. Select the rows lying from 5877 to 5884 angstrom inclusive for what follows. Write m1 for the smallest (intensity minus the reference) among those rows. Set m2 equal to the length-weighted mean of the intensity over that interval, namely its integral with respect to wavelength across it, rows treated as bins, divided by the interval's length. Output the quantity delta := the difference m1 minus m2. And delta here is -36.5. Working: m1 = 3.6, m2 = 40.1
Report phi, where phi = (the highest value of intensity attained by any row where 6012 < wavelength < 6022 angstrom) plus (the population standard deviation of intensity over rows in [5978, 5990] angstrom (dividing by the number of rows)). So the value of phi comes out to 40.0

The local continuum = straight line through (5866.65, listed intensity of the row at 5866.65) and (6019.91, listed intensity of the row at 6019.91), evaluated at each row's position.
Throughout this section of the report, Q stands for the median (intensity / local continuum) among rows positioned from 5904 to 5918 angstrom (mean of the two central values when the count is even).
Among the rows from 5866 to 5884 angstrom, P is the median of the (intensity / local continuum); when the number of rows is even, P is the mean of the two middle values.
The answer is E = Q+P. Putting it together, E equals 1.94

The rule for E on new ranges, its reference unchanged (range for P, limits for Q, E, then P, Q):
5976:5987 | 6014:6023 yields 2.06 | 1.050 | 1.01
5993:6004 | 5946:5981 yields 2.05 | 1.025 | 1.02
